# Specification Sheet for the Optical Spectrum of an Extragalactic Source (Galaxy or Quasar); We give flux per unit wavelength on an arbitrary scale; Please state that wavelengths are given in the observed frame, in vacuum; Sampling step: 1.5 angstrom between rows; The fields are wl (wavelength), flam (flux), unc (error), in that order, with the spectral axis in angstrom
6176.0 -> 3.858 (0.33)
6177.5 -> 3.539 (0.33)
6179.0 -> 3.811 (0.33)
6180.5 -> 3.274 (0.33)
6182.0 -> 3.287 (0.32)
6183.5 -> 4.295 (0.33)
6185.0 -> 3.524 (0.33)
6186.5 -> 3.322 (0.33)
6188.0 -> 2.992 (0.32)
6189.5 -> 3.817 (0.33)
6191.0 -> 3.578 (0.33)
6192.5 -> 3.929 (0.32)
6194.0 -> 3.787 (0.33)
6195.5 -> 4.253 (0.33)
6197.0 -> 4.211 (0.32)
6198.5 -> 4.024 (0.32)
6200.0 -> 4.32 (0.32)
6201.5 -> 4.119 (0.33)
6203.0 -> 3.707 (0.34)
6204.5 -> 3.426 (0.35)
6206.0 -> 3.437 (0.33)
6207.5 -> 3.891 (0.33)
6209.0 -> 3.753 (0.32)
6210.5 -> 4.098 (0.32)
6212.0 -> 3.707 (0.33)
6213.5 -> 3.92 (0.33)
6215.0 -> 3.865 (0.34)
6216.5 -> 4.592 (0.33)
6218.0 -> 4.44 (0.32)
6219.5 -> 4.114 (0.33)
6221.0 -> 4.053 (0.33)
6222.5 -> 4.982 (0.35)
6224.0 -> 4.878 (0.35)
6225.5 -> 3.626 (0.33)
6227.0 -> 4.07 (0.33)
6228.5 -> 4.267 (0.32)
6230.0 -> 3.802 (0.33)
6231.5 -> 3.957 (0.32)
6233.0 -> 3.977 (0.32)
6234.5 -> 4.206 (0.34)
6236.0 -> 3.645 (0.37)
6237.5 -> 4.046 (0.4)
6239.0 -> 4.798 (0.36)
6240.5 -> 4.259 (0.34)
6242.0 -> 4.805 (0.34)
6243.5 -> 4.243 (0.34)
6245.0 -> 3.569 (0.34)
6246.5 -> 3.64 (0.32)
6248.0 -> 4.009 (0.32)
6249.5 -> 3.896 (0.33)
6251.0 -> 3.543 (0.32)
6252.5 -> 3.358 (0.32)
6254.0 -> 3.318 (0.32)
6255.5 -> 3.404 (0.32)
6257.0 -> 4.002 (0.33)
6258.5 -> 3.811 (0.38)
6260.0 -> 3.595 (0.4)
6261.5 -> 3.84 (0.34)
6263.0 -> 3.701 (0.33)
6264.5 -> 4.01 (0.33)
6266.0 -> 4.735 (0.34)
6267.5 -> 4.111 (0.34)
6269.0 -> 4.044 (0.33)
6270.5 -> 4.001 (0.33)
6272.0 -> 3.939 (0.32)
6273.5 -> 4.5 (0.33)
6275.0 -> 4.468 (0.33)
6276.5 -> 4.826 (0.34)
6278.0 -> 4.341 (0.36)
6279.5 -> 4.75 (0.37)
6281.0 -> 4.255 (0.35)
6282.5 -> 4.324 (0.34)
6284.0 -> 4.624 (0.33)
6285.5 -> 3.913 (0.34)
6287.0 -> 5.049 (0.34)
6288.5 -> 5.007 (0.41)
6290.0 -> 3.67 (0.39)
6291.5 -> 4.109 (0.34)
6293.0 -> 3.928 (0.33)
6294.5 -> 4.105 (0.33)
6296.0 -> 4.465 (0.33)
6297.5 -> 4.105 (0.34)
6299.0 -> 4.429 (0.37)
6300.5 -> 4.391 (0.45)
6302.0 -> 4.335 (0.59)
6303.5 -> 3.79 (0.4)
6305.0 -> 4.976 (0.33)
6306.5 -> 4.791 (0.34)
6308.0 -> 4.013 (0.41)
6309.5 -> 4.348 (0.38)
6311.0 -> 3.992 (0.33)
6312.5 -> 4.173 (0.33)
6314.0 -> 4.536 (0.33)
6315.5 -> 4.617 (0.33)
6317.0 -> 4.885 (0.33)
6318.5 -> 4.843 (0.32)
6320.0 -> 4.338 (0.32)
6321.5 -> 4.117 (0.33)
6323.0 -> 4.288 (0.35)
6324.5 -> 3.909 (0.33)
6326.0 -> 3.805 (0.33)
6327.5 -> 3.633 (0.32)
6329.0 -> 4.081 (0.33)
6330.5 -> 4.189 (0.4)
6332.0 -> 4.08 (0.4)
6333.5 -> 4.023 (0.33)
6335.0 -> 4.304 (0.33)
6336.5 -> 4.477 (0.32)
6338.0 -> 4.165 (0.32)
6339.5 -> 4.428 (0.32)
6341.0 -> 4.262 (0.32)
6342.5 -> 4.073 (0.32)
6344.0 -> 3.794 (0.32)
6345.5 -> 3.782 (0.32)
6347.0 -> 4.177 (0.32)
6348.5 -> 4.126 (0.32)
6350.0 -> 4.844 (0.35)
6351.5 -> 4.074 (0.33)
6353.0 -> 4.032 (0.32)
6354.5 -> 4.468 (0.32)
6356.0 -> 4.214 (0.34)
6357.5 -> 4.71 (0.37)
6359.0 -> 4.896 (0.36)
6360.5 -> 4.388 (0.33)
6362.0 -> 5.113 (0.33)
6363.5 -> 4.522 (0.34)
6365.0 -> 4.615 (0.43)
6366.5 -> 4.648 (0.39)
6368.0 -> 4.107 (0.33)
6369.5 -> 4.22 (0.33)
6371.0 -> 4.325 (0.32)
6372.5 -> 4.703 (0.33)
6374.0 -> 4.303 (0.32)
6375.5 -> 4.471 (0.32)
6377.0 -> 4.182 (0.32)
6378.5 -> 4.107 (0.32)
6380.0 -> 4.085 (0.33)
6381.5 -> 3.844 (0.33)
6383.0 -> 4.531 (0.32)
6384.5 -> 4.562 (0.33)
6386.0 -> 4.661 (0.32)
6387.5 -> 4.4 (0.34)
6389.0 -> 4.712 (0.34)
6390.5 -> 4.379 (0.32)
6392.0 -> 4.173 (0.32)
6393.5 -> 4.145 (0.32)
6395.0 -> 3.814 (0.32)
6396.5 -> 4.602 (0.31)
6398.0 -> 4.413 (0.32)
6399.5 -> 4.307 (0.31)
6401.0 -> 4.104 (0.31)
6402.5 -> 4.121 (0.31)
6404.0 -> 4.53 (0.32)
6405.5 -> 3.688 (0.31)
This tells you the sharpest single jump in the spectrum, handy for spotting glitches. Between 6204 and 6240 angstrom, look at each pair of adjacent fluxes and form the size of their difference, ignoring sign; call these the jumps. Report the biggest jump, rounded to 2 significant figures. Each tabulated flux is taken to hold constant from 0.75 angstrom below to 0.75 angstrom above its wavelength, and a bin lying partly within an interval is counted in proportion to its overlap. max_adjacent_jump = 1.3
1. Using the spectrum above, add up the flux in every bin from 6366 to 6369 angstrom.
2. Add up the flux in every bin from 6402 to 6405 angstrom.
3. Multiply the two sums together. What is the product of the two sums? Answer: 76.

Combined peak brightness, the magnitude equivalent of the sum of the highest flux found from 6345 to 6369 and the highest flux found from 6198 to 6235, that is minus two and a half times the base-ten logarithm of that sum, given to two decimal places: -2.51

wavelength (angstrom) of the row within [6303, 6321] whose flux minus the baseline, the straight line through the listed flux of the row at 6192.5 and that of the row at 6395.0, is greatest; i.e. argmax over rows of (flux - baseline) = 6305.0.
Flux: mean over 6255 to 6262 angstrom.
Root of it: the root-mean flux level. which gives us 1.93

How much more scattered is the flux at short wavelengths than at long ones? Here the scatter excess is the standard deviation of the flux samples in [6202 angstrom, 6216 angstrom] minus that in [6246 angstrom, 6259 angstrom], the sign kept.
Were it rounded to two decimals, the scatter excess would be -0.05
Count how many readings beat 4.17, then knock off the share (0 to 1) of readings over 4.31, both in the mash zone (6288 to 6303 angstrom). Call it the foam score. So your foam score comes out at 4.5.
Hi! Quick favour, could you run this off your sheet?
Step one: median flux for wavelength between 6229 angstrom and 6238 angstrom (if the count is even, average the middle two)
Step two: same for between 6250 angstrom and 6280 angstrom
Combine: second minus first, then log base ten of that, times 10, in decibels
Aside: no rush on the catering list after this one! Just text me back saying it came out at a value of -15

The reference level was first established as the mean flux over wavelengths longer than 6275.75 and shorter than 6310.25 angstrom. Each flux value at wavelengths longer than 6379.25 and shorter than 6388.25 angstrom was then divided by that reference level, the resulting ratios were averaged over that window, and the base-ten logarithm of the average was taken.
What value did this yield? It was 0.00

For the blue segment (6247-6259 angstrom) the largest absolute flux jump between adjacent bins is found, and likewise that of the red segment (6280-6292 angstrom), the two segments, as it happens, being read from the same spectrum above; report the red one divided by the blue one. 2.2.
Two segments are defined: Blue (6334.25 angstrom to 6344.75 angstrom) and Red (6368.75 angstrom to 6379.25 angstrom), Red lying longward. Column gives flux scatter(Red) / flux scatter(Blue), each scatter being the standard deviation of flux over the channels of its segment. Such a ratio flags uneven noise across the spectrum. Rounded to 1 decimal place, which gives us 0.9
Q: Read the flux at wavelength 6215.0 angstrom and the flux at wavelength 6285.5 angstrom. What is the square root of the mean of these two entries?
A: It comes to 1.97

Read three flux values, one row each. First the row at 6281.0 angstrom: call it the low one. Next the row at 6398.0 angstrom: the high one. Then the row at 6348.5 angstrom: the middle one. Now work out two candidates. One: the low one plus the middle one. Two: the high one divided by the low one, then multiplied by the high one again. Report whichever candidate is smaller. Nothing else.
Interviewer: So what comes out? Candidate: 4.6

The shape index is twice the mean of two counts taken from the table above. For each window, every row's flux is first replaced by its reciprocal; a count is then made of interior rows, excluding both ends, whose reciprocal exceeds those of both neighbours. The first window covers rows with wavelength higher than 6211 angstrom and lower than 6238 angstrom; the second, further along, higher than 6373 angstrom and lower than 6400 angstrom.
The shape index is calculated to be 8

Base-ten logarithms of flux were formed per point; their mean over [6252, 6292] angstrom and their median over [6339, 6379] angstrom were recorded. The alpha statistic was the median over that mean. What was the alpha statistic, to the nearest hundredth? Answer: 1.03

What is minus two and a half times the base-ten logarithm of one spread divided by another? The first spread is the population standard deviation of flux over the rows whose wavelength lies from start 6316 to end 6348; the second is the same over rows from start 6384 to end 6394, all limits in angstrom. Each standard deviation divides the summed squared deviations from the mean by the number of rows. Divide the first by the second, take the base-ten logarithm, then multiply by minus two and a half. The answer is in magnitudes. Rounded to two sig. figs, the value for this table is -0.44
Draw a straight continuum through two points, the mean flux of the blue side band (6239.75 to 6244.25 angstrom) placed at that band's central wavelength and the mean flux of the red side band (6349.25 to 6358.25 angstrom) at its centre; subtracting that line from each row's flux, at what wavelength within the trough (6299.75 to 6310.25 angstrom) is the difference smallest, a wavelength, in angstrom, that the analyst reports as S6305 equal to 6303.5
